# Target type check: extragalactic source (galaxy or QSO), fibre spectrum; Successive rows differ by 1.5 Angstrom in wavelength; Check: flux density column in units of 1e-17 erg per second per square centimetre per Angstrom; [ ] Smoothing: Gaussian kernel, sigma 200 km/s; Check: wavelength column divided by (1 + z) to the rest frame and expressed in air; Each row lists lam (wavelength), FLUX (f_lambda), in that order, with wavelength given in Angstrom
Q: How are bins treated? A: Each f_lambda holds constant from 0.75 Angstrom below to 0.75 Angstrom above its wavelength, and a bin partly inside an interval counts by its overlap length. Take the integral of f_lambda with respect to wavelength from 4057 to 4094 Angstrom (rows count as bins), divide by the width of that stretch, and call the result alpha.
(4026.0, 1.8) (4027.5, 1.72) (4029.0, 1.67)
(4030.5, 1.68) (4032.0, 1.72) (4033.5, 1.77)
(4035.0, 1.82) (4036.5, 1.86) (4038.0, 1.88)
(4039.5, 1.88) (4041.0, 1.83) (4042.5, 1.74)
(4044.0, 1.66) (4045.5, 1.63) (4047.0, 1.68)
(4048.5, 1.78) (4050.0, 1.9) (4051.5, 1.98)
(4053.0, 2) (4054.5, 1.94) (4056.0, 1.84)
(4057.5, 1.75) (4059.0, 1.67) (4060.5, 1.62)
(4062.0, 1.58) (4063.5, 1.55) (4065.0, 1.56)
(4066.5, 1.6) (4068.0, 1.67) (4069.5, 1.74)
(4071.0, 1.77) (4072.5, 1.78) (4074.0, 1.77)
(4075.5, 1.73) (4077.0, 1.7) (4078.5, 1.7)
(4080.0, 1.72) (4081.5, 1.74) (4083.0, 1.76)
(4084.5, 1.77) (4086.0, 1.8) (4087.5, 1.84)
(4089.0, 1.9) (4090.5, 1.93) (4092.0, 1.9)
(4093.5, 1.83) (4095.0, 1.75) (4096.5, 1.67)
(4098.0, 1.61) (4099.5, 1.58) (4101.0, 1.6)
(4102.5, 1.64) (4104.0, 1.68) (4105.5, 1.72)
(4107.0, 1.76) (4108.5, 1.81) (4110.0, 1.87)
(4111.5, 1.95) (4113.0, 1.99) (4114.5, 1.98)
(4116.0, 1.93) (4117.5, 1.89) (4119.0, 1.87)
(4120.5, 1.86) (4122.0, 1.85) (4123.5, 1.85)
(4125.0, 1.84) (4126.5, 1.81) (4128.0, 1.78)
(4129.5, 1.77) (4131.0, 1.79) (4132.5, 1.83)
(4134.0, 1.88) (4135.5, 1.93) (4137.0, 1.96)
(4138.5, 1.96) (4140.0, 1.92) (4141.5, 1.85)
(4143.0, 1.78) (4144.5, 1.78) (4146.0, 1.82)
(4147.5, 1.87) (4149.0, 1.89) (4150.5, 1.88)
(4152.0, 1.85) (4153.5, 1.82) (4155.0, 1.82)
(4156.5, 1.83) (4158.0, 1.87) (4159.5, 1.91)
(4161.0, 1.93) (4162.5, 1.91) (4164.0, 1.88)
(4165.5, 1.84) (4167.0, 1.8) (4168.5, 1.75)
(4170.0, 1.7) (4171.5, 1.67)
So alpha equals 1.73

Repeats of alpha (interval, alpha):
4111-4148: 1.87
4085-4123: 1.81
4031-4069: 1.76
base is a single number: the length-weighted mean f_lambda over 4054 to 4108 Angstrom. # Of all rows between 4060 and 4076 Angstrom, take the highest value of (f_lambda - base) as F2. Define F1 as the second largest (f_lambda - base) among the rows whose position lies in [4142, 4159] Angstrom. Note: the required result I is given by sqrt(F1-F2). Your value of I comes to 0.32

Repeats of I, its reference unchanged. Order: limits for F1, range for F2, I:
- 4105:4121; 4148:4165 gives 0.22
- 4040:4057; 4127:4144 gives 0.14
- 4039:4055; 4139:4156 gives 0.24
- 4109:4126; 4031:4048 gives 0.32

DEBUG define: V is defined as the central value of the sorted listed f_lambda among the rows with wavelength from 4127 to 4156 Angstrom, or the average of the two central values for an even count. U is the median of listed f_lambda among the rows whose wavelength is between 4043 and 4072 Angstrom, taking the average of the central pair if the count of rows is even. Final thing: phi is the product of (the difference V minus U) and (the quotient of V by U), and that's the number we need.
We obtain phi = 0.19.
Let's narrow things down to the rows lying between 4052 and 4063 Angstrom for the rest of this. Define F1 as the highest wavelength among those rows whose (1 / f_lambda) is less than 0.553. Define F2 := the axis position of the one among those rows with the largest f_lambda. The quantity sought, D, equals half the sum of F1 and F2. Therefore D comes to 4054.5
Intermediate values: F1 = 4056.0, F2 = 4053.0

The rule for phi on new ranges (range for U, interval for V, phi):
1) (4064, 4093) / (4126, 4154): 0.09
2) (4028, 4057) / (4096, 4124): 0.03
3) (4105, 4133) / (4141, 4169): 0.00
